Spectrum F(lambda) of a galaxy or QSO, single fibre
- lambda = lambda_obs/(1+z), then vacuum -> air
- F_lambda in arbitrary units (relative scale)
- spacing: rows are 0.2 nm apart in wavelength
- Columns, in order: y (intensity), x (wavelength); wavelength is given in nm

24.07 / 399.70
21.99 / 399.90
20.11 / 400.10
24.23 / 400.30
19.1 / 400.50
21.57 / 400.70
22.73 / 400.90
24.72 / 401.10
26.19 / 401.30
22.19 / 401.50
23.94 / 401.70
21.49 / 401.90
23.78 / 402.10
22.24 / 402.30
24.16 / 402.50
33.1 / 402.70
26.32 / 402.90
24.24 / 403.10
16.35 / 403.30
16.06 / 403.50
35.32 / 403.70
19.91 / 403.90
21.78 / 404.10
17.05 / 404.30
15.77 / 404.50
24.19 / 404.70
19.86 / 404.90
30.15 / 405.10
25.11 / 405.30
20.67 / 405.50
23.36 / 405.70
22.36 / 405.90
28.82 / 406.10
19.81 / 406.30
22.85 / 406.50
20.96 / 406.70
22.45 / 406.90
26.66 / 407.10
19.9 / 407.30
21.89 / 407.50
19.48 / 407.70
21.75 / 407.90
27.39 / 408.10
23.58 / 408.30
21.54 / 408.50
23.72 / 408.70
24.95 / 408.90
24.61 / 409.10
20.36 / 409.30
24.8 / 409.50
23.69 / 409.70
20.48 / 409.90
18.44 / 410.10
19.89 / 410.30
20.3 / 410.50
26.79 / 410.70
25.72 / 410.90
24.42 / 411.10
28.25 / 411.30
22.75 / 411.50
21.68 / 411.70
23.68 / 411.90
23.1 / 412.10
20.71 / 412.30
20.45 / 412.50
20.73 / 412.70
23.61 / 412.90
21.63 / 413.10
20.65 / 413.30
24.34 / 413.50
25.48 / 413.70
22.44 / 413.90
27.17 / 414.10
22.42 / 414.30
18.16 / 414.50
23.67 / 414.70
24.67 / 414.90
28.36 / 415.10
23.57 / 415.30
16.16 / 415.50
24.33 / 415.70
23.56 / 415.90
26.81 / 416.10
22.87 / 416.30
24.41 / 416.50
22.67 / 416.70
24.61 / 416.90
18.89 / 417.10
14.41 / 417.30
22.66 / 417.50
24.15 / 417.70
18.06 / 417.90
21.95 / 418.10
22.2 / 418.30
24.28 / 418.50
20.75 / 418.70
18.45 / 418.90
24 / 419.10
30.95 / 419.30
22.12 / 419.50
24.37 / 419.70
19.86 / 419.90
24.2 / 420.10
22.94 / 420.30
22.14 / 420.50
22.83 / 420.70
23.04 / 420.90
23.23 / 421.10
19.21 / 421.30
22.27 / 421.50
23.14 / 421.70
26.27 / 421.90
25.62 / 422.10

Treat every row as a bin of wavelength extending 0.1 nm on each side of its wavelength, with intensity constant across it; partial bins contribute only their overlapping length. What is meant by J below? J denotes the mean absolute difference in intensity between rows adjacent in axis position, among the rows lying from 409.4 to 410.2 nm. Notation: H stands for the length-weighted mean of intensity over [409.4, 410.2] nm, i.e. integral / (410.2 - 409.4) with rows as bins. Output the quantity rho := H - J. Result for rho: 19.7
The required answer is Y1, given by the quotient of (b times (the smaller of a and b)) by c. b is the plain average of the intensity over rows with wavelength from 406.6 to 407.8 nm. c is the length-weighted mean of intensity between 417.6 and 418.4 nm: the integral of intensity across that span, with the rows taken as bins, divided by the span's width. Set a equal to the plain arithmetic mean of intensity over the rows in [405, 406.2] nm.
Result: 22.2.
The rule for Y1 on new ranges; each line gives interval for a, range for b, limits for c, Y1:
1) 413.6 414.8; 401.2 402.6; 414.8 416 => 23.2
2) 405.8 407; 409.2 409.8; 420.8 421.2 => 22.7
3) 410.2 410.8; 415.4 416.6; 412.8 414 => 22.3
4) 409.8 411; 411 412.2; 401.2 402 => 22.4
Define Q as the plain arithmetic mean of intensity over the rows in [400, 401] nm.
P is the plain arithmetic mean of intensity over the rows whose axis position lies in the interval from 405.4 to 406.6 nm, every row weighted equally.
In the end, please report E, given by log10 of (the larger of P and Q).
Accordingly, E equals 1.36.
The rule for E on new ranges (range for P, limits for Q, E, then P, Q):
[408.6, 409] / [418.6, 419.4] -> 1.39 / 24.3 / 23.5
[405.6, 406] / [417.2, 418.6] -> 1.36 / 22.9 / 21.1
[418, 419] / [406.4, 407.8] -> 1.34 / 21.5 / 22.0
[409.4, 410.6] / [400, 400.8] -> 1.33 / 21.3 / 21.3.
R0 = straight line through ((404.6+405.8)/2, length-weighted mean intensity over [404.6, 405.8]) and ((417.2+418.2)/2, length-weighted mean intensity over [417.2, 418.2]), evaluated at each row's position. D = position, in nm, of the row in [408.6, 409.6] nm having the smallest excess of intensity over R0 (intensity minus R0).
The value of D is 409.30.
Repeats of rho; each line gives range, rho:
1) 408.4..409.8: 21.1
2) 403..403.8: 13.8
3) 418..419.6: 18.9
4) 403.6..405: 16.0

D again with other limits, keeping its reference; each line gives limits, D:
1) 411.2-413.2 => 412.50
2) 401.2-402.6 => 401.90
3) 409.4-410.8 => 410.10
